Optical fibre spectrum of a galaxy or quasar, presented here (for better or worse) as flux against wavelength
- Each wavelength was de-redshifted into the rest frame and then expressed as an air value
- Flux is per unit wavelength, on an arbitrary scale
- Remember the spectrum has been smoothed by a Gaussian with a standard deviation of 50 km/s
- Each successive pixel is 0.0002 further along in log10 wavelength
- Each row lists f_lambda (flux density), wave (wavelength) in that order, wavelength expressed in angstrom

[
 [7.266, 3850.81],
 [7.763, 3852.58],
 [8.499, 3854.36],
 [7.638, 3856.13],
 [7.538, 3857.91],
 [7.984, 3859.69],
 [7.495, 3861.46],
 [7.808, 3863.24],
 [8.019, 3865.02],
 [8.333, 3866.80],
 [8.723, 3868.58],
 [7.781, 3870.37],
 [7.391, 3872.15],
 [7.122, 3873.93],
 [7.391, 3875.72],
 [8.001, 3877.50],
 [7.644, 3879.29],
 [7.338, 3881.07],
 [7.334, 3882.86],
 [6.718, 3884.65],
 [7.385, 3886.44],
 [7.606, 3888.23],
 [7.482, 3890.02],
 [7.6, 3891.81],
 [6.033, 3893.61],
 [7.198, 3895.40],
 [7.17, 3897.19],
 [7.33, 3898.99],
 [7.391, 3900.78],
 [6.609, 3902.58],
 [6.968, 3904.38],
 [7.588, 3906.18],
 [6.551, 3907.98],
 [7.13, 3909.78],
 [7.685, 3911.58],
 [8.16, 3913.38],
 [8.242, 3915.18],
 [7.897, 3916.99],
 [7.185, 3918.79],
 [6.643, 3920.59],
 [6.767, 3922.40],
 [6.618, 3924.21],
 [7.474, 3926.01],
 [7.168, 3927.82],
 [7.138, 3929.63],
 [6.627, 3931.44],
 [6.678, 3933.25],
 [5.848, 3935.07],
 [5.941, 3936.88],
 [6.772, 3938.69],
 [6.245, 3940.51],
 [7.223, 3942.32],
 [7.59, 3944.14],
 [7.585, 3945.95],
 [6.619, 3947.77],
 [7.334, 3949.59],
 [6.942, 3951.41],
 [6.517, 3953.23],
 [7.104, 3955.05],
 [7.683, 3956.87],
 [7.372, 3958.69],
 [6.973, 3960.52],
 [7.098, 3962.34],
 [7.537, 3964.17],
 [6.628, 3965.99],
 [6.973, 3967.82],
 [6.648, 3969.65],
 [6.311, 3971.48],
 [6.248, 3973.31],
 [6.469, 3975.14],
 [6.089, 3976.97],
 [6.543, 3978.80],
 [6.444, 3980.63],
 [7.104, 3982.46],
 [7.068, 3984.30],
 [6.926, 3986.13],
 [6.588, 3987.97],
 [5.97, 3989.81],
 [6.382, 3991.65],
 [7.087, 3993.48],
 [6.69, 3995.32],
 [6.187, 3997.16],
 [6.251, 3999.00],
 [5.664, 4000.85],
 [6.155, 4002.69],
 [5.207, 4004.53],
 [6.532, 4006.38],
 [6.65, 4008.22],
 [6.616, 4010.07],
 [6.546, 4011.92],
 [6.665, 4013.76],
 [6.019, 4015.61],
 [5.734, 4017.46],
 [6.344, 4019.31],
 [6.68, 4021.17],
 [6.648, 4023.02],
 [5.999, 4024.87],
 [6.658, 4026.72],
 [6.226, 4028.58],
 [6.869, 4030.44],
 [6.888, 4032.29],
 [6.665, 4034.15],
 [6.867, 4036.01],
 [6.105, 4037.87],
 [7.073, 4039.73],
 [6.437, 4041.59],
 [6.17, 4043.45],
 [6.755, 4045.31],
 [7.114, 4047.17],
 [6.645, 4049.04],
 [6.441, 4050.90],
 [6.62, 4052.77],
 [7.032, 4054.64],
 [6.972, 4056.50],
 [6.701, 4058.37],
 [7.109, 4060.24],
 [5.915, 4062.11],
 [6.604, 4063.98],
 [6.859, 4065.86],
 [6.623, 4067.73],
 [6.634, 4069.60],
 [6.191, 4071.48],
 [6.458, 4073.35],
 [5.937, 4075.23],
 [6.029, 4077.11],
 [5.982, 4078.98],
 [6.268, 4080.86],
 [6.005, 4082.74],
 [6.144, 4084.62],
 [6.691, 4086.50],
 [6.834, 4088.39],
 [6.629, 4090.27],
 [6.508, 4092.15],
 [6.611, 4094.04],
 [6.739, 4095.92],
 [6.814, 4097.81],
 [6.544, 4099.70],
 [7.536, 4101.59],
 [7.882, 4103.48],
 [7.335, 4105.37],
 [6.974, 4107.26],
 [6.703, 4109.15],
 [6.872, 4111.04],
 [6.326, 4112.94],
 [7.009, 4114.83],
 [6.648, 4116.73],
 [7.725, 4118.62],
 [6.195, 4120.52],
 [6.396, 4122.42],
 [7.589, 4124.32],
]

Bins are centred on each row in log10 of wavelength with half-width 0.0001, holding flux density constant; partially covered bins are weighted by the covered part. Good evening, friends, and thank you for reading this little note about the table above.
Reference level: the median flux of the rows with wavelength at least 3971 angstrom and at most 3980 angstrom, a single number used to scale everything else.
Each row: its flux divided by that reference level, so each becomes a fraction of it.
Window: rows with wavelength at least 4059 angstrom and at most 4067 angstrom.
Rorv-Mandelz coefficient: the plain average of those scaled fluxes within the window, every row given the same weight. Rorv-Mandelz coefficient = 1.05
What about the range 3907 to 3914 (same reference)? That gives 1.17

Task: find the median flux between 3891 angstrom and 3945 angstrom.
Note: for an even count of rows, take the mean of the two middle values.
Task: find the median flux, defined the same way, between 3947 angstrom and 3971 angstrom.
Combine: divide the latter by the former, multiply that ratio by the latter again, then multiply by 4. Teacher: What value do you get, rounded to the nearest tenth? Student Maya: 27.2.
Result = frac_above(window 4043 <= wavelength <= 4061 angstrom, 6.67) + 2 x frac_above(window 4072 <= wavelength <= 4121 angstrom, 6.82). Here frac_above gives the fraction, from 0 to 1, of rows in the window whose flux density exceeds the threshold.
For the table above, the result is 1.22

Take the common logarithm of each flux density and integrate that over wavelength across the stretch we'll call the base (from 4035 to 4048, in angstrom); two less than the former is 8.7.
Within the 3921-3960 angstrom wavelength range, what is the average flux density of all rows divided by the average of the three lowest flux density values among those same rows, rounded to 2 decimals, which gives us 1.15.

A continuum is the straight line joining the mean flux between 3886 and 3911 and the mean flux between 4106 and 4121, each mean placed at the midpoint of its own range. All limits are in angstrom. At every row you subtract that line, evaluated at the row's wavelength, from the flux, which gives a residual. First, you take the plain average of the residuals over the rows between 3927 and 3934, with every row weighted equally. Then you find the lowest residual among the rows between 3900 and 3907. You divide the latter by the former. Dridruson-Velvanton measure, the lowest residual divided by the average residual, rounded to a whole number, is 3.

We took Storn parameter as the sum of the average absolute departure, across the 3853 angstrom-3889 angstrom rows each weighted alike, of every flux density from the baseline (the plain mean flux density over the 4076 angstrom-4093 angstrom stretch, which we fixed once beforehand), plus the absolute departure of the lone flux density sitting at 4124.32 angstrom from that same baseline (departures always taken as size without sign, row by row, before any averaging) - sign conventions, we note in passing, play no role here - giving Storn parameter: 2.6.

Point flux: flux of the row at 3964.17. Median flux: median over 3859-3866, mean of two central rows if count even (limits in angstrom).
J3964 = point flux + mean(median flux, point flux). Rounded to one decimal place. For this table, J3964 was 15.3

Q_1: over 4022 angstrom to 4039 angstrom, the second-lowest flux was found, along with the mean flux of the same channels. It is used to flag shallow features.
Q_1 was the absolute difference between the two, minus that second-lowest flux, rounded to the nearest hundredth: -5.66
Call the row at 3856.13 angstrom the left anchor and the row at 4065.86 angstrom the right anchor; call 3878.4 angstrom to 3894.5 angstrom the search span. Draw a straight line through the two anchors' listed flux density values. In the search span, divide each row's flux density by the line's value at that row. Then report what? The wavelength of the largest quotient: 3891.81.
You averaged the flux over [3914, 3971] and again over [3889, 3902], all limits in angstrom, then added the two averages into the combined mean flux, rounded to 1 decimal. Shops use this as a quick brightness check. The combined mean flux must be 14.2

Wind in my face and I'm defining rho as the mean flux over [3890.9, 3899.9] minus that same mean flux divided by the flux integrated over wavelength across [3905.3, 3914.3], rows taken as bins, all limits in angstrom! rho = 6.96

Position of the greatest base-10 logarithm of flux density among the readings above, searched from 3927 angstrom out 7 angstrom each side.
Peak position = 3926.01 angstrom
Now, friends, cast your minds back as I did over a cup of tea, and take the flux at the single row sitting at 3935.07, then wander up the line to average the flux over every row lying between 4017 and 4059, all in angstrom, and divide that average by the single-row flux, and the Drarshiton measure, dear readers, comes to 1.13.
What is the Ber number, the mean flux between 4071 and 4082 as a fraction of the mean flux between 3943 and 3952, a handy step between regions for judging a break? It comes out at 0.85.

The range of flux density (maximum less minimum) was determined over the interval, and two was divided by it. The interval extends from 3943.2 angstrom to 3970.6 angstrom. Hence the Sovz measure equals 1.72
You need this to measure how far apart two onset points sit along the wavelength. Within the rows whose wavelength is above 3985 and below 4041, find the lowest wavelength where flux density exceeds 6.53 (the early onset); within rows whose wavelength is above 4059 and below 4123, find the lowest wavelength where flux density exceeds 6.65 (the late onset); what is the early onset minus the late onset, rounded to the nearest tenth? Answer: -74.1 angstrom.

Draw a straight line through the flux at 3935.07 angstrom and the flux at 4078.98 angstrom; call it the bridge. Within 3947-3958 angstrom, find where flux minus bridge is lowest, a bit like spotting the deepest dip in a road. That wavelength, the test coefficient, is 3953.23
